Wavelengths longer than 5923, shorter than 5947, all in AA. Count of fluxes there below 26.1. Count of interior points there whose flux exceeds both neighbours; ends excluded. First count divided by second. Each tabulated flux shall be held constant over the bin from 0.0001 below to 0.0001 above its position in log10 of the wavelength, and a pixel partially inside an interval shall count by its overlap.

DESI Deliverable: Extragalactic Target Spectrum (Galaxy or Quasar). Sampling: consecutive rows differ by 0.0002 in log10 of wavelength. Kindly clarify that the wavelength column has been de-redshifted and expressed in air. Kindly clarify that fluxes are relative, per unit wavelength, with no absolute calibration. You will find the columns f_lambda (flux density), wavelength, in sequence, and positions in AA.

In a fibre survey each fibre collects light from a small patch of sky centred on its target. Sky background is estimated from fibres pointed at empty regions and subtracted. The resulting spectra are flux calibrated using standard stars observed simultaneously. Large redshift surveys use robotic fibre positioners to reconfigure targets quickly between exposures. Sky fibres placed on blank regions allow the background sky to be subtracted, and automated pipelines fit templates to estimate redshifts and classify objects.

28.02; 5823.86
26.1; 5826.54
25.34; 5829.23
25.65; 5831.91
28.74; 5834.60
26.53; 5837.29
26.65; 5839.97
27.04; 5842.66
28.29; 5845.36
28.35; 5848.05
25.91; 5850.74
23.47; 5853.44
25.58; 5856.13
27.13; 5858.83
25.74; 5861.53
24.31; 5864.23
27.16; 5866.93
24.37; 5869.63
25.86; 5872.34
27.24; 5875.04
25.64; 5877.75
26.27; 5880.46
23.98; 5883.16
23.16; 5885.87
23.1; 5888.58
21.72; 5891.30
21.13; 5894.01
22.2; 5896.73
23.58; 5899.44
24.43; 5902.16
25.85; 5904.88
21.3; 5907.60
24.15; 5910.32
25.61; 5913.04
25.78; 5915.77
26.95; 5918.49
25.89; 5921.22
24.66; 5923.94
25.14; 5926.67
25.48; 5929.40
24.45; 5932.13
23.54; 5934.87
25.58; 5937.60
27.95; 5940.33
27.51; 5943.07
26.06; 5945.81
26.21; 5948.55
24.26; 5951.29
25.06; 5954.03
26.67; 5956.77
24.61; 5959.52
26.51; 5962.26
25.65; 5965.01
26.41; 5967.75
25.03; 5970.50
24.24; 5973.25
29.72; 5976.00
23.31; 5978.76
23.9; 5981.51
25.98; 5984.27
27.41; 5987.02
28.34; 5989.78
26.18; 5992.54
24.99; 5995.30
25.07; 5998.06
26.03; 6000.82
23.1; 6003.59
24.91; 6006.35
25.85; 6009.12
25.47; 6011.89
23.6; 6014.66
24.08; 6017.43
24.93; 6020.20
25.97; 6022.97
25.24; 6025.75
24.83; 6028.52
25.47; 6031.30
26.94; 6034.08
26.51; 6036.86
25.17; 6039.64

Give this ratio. 3.50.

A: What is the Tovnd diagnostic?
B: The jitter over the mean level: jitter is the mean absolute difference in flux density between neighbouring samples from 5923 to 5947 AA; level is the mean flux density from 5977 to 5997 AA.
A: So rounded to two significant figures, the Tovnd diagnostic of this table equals 0.044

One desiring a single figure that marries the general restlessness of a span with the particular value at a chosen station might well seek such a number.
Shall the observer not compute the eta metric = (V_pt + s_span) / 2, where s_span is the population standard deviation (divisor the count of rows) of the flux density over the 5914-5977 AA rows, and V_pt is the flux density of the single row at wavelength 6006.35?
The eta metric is 13.1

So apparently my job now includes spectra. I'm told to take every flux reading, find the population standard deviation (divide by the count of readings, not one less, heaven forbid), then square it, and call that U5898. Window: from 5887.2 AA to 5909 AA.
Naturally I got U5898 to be 2.4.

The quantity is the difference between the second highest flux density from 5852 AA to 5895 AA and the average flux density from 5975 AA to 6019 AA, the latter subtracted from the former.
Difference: 1.7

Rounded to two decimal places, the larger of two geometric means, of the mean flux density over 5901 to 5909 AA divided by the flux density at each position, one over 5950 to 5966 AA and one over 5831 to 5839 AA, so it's 0.94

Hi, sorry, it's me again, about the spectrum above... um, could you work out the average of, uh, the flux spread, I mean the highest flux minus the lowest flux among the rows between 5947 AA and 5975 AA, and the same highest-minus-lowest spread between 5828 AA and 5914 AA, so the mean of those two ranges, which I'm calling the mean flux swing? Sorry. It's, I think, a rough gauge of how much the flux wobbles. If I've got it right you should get 5.02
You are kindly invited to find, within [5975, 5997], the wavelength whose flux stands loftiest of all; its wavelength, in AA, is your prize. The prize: 5976.00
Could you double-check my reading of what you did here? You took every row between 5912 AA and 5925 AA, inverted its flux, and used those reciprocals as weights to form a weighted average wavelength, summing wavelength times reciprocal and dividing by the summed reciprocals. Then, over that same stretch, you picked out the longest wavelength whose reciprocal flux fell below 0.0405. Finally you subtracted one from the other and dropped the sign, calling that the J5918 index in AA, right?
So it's 2.7 AA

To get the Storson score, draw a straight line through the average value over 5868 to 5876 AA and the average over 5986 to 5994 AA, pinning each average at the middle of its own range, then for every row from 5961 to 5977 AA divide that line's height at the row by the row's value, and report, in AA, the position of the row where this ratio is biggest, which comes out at 5973.25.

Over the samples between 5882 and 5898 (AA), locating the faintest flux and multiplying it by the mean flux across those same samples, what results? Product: 476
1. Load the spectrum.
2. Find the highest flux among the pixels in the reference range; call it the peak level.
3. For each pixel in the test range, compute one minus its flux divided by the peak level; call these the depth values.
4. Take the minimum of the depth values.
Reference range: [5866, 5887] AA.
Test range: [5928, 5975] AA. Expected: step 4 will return -0.03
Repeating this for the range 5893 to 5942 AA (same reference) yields -0.03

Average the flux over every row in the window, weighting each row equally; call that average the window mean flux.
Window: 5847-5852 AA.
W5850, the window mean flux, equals 27.1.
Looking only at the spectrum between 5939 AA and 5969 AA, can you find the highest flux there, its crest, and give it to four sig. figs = 27.95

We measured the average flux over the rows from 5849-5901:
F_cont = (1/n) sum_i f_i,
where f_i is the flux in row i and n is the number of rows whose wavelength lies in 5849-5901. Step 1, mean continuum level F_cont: 24.6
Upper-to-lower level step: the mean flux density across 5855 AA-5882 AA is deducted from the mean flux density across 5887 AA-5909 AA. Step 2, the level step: -3.0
